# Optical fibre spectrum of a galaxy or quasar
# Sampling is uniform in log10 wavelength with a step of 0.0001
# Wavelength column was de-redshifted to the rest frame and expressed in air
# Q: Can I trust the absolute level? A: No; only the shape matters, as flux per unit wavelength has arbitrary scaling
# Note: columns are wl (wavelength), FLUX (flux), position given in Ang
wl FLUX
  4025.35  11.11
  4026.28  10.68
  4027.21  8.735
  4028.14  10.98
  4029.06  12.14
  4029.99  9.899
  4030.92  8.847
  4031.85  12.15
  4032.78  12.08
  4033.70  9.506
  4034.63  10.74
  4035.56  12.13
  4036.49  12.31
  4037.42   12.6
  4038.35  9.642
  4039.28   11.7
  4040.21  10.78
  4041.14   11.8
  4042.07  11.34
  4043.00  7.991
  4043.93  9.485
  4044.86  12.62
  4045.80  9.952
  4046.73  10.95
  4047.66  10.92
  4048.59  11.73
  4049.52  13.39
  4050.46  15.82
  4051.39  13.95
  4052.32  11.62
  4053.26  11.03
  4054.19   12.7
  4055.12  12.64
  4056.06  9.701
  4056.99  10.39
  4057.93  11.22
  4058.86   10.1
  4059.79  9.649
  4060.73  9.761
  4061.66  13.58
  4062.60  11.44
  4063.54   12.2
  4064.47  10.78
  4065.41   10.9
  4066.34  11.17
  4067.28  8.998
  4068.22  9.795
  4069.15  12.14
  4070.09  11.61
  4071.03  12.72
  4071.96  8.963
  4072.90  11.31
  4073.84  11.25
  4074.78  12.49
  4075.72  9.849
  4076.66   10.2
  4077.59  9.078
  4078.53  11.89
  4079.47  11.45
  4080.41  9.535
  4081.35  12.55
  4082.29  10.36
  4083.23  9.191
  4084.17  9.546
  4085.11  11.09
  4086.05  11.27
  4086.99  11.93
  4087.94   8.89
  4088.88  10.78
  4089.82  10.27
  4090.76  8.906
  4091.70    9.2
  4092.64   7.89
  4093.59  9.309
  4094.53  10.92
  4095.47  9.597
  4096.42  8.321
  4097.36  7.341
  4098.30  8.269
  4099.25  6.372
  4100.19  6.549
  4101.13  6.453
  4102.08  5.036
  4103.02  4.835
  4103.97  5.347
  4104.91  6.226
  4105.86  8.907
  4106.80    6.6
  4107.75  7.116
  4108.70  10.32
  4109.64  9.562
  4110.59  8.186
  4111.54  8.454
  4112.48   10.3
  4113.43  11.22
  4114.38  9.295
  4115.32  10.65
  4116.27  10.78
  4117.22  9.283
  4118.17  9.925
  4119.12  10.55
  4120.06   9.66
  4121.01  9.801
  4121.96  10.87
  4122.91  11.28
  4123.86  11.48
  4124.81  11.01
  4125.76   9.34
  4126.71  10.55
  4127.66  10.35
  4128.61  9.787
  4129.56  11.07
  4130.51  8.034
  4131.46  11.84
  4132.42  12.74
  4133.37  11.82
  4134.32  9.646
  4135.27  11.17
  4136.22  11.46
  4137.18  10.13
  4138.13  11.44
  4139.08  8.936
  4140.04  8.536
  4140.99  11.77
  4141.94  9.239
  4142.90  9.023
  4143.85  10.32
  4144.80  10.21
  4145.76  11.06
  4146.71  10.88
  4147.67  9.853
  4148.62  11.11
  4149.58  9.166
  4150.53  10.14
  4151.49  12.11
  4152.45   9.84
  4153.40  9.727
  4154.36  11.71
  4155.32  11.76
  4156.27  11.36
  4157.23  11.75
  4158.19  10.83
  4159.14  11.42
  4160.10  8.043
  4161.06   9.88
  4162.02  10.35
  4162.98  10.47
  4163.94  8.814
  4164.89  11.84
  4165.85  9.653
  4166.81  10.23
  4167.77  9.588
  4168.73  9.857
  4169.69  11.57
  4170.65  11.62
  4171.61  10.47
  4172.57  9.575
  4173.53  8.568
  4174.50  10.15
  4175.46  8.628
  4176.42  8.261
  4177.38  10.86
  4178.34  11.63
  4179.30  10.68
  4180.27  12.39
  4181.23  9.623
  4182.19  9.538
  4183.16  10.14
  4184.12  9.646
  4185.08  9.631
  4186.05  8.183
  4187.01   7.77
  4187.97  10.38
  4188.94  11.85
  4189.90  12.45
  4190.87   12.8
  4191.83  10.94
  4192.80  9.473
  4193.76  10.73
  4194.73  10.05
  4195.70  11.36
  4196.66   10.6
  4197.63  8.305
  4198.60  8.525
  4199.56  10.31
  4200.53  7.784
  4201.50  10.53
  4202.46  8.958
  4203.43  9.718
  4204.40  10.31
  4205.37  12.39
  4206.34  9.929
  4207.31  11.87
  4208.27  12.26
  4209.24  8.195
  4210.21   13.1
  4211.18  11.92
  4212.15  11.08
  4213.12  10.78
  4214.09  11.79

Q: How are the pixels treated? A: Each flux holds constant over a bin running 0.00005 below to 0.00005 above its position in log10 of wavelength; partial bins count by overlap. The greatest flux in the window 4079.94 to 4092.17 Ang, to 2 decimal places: 12.55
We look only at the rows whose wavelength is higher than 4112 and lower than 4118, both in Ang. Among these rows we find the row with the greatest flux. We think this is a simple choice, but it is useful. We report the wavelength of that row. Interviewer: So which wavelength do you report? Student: 4113.43 Ang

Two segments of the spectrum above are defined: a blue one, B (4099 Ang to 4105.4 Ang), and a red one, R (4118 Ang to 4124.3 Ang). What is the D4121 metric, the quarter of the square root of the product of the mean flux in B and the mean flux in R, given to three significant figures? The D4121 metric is 1.96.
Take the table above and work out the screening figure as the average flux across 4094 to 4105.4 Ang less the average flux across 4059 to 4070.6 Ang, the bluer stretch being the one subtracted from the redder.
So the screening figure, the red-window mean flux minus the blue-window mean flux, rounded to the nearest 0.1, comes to -3.9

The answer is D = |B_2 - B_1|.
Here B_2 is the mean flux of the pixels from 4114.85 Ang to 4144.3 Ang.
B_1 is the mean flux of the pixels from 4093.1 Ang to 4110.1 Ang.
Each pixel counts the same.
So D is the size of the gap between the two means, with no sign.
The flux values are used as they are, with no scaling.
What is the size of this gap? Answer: 2.79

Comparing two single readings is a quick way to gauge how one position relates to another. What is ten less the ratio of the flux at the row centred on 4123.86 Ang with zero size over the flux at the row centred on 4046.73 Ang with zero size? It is 8.95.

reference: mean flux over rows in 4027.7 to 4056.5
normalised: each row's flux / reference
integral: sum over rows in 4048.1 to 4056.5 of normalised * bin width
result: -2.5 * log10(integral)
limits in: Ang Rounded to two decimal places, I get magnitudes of -2.41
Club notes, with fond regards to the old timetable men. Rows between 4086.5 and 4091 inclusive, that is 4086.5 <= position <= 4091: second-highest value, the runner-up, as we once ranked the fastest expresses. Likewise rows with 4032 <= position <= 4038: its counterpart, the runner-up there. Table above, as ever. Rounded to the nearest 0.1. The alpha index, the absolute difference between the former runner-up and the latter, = 1.5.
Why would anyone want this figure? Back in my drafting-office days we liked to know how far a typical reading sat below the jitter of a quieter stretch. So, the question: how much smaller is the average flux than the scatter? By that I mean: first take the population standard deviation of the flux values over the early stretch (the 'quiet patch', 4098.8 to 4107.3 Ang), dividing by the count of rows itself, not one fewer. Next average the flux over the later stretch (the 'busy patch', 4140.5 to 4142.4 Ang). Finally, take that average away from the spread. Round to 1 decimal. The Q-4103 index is -9.4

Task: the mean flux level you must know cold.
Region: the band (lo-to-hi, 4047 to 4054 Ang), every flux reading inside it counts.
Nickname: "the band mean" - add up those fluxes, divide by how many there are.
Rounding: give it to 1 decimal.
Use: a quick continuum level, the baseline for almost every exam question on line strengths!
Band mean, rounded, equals 12.6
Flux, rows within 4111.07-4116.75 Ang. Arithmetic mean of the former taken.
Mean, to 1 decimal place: 10.1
